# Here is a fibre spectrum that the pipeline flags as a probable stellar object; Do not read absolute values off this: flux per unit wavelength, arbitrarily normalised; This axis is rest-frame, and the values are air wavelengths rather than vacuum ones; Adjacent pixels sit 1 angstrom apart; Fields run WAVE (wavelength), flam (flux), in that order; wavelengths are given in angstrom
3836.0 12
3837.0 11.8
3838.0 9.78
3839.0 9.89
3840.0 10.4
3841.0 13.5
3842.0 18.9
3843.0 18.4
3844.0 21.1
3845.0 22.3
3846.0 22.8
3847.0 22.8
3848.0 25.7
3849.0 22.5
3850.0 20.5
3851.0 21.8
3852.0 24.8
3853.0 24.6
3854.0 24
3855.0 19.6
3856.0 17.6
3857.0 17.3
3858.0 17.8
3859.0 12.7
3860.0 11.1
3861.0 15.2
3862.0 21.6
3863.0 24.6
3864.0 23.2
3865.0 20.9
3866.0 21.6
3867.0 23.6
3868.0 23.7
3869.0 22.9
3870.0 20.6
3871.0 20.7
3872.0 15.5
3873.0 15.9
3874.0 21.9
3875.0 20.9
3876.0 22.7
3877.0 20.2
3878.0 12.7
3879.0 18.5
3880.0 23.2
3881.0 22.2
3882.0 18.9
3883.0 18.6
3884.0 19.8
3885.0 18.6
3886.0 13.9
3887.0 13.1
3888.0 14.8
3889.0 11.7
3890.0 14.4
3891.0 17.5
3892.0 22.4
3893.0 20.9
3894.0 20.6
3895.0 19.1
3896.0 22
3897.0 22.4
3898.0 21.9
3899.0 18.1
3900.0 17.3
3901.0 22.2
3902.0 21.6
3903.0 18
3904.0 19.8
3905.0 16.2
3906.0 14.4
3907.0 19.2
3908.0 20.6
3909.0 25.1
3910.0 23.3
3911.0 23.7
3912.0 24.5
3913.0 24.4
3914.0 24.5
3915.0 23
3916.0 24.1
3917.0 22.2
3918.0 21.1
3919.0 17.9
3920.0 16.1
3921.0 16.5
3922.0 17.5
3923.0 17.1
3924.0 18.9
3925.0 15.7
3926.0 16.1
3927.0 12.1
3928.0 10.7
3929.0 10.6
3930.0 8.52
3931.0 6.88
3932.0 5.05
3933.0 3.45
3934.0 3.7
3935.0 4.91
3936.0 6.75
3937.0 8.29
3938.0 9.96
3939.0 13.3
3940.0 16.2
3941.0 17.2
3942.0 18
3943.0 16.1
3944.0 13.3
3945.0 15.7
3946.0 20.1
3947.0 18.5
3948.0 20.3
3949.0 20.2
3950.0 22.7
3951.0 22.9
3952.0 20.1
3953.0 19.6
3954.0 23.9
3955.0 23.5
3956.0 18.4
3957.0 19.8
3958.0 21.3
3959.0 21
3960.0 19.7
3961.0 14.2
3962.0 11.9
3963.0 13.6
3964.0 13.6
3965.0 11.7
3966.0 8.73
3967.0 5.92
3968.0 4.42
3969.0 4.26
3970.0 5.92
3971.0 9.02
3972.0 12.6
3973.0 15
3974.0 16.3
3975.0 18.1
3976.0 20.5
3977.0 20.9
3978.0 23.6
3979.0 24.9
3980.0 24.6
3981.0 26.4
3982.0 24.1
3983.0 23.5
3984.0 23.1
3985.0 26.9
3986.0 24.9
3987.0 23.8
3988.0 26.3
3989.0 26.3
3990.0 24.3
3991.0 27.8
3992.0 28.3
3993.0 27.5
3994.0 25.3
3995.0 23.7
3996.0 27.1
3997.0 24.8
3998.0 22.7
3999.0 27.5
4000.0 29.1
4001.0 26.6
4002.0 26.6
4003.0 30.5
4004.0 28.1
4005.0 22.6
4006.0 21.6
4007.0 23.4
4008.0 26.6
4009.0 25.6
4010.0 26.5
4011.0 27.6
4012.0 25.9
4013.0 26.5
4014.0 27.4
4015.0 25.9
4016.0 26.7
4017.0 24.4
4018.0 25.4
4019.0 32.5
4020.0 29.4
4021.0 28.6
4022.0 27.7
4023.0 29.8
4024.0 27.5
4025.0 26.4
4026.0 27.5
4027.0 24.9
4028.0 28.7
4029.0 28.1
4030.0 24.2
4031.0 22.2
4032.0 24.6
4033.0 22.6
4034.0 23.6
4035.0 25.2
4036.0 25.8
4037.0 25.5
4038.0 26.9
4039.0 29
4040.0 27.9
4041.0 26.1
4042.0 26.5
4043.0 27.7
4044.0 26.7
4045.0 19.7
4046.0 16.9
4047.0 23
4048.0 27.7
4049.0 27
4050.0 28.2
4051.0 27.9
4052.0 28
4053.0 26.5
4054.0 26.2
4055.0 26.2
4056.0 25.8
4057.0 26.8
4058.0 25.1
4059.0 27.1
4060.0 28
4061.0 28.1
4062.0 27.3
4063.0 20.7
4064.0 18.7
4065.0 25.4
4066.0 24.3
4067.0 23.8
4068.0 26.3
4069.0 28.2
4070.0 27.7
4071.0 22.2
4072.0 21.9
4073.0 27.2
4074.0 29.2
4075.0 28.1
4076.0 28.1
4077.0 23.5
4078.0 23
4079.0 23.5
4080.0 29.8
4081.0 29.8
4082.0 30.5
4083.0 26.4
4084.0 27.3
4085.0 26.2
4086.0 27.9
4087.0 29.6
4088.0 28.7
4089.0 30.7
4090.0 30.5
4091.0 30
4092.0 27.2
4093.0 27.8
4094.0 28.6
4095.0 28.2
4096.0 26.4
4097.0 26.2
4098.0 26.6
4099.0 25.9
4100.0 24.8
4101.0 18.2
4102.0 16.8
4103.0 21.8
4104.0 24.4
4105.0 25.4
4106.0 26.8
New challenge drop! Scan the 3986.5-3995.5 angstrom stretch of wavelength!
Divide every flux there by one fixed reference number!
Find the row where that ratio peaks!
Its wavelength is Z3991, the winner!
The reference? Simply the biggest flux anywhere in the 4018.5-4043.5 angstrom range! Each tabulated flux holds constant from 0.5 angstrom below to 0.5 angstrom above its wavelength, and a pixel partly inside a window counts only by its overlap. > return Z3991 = 3992.0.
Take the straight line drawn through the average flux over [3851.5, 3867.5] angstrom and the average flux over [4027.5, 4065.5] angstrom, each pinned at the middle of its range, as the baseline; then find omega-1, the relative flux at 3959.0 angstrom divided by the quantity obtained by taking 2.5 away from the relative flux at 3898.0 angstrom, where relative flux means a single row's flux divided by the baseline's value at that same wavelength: -0.624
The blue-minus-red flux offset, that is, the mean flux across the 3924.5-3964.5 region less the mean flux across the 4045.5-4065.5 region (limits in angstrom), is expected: -11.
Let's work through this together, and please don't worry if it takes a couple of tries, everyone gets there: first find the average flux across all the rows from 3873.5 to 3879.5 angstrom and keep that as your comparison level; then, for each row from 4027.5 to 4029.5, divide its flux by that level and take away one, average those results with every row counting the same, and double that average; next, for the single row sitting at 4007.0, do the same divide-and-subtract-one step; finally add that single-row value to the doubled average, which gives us 1.1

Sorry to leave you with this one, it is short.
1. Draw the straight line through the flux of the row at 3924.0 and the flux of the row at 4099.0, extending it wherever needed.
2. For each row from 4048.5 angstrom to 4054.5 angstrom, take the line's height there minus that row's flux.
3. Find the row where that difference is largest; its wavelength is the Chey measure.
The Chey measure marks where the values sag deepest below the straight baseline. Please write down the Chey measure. 4054.0 angstrom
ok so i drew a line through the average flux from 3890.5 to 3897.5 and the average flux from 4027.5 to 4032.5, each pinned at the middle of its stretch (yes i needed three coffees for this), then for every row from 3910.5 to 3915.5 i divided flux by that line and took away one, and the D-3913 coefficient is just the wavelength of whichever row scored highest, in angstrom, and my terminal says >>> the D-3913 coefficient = 3912.0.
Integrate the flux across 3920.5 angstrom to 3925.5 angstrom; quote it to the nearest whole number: 86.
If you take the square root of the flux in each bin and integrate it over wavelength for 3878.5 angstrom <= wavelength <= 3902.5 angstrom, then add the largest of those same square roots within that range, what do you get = 109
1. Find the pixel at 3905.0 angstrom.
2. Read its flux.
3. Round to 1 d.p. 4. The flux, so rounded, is 16.2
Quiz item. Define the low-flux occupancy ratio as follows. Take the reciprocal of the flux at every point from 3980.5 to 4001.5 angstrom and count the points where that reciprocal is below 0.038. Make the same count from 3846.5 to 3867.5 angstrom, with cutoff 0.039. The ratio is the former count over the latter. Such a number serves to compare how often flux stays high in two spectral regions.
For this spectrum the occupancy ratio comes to 9.0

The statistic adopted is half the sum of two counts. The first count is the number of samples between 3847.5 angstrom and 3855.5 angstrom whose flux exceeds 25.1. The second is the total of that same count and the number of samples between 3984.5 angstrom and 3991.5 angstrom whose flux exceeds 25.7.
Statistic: 3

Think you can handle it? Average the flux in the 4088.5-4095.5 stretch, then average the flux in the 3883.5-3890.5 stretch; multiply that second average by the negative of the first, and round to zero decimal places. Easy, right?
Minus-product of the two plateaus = -440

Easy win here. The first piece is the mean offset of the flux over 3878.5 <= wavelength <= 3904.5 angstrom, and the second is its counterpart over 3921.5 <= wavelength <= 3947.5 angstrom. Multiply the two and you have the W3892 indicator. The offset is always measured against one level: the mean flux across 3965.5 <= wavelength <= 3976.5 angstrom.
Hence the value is 12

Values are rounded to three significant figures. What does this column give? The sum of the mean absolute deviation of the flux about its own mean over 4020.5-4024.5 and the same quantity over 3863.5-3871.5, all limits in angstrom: 2.00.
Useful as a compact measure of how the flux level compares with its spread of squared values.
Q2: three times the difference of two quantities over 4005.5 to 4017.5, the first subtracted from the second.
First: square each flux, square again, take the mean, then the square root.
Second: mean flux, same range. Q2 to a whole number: -1924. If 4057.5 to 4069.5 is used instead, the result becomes -1905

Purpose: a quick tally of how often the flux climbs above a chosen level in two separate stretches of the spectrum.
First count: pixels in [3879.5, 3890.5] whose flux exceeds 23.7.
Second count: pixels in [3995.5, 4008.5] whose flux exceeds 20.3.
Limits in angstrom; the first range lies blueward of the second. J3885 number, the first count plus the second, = 13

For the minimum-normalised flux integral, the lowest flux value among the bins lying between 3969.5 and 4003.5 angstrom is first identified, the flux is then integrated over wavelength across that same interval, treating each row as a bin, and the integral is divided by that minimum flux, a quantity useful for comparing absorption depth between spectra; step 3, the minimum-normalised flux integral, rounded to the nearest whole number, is 133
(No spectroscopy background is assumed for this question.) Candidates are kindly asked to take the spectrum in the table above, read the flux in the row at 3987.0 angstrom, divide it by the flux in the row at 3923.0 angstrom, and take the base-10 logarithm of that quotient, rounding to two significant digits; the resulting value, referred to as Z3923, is 0.14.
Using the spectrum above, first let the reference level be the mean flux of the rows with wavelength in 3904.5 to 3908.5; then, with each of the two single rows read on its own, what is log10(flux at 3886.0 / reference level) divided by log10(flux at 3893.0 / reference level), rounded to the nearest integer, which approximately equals -1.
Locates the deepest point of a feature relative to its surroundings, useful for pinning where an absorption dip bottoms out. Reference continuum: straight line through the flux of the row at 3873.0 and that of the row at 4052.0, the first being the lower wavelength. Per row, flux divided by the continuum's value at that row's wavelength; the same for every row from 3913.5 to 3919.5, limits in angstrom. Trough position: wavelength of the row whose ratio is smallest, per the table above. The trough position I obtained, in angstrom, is 3919.0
